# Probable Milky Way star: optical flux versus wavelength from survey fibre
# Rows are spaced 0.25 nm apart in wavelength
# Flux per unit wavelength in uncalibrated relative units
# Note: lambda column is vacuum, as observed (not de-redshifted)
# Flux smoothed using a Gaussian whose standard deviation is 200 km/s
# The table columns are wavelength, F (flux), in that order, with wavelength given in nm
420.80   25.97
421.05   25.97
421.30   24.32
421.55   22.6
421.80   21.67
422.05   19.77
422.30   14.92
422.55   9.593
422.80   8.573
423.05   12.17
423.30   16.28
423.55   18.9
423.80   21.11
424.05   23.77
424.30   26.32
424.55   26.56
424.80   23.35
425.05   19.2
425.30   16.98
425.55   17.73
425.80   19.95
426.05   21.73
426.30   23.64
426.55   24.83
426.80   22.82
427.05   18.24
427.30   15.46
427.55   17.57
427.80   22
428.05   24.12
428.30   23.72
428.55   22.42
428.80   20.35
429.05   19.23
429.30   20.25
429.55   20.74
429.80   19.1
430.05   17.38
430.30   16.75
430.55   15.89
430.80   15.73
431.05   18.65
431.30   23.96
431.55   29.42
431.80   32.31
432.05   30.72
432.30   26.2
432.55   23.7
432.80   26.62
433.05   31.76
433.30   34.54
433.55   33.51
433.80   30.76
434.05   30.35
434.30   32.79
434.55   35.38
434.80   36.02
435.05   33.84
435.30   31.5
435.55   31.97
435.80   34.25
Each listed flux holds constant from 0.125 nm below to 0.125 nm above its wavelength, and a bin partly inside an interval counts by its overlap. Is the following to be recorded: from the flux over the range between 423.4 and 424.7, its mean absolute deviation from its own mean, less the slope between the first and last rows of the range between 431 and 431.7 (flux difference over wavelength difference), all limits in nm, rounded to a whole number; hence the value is -19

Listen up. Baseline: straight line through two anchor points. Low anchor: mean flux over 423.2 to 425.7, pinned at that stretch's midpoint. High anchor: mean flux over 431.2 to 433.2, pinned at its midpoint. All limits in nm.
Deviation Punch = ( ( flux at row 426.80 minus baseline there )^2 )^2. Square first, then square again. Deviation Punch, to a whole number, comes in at 0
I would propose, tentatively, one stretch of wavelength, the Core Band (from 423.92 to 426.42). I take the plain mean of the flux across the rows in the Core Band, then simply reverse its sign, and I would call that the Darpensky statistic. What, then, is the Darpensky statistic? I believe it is -21.9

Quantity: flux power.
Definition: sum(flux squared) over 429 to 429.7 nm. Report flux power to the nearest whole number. 1210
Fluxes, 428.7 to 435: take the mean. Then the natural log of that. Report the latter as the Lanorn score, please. 3.25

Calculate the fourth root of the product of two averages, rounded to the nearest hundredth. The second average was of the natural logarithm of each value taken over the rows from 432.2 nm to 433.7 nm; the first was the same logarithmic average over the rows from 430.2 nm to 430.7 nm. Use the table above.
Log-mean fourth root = 1.75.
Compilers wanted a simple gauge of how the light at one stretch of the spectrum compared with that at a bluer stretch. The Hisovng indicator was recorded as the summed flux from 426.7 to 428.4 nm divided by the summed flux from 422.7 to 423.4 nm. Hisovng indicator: 3.9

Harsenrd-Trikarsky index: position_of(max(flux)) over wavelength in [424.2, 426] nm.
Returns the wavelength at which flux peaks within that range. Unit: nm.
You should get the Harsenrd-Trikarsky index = 424.55 nm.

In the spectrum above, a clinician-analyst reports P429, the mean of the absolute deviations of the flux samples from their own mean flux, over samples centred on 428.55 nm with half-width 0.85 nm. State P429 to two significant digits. 1.5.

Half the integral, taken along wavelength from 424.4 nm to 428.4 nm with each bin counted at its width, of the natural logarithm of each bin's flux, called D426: 6.1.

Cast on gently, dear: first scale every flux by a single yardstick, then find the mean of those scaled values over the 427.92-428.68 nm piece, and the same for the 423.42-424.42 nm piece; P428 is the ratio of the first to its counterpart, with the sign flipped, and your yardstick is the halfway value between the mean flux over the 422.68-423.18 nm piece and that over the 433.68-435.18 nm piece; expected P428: -1.0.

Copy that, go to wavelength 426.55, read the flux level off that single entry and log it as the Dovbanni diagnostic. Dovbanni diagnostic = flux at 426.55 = 24.83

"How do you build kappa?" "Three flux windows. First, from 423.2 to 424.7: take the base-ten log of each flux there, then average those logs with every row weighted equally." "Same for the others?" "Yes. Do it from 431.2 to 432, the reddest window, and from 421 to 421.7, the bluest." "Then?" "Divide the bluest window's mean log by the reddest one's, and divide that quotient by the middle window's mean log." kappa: 0.71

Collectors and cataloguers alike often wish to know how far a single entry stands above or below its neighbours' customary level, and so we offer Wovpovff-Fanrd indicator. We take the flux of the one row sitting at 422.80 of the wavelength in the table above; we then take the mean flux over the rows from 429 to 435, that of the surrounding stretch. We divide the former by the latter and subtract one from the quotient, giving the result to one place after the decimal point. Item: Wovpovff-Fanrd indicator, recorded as -0.7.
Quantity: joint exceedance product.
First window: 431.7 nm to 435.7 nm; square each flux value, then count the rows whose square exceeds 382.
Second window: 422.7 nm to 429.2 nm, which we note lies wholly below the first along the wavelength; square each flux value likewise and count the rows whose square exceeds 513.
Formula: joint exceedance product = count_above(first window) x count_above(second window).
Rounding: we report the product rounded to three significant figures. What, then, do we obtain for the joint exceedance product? 144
